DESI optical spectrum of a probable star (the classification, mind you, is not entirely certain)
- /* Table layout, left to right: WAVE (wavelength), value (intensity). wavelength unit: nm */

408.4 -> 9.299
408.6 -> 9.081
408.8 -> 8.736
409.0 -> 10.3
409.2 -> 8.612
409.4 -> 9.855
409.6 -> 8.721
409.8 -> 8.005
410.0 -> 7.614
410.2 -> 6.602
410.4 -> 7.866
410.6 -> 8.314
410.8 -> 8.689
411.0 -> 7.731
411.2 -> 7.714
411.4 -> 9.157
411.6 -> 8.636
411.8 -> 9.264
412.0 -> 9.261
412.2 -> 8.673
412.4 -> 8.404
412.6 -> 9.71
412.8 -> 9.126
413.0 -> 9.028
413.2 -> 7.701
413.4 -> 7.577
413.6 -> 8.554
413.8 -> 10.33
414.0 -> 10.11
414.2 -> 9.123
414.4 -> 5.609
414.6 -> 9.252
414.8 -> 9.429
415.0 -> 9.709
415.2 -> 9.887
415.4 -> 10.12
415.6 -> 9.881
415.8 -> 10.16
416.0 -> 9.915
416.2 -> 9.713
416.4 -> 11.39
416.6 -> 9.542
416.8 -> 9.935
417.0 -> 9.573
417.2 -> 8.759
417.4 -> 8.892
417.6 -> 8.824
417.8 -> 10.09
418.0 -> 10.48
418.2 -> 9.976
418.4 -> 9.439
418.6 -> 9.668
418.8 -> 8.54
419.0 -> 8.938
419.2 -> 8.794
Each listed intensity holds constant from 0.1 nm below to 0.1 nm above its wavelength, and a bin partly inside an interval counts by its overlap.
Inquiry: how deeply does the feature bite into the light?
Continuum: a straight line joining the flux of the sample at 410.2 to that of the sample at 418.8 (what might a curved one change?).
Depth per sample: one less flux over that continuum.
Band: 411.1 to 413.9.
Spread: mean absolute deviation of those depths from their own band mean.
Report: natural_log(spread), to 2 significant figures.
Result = -2.4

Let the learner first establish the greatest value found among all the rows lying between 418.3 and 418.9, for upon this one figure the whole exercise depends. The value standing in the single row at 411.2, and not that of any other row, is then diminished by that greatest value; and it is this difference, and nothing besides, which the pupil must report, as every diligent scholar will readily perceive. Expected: -1.95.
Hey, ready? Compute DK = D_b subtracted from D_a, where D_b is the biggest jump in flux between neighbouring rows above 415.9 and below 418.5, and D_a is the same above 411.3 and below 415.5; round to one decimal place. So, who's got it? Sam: 1.8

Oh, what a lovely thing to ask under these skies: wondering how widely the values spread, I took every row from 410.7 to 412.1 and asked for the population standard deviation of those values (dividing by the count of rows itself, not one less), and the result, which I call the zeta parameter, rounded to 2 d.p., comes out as 0.62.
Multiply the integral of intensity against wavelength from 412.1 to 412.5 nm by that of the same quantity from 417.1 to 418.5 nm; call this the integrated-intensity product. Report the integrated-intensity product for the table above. 45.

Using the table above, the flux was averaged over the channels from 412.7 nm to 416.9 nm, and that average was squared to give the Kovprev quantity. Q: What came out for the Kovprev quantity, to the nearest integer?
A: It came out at 87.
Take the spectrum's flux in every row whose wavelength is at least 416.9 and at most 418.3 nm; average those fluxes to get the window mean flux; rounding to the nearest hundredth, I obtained 9.51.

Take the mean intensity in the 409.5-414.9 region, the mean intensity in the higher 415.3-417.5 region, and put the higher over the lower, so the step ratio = 1.15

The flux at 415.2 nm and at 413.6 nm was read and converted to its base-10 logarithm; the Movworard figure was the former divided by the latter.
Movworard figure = 1.07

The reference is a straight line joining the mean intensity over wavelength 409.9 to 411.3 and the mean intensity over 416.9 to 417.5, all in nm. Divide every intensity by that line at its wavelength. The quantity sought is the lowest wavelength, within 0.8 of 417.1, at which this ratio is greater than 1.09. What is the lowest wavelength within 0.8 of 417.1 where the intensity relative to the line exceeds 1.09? 416.4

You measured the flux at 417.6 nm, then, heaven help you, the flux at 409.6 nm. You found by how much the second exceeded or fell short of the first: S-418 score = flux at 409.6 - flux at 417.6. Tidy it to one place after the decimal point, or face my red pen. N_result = -0.1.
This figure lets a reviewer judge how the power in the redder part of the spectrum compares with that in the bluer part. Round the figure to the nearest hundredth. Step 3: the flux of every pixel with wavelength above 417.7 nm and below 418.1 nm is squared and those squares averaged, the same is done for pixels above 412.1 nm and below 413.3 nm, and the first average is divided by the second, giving 1.37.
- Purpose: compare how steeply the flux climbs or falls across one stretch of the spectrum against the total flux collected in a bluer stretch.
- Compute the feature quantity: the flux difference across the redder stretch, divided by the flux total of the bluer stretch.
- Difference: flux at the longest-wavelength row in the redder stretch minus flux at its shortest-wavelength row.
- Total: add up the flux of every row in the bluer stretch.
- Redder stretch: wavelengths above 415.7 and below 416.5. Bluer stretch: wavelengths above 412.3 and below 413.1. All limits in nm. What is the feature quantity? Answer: 0.03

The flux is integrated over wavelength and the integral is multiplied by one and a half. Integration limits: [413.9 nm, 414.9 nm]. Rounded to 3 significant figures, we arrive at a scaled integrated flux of 13.1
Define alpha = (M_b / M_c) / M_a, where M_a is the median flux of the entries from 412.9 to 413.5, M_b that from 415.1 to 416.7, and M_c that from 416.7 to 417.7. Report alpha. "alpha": 0.145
